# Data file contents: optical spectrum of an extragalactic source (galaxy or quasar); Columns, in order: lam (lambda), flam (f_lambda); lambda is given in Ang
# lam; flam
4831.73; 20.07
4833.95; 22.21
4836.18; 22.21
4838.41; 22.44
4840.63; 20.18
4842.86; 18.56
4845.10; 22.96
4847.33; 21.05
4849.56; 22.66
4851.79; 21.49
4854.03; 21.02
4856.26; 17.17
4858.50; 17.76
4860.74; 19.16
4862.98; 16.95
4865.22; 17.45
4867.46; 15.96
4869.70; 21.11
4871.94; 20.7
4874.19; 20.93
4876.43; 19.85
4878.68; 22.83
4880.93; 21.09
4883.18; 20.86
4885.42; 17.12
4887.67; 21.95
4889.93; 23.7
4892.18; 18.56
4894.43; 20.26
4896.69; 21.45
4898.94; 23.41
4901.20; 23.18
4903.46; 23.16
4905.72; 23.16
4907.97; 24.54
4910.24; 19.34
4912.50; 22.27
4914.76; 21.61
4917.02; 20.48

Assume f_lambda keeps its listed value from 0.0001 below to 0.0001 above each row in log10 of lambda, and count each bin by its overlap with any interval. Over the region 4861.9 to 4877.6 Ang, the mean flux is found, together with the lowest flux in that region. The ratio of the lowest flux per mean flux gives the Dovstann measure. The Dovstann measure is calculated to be 0.84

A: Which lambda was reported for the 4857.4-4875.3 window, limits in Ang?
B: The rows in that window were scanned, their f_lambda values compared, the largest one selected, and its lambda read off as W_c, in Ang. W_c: 4869.70 Ang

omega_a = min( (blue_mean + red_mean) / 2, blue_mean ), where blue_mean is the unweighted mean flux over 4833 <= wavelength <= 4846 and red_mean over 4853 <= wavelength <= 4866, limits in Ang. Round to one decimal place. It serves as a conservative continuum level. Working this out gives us 19.8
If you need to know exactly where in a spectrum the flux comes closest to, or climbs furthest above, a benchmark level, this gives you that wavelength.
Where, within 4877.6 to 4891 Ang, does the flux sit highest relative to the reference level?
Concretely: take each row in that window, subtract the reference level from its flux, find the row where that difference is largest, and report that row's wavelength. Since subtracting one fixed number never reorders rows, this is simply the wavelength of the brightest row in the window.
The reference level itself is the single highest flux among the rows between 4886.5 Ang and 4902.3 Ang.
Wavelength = 4889.93 Ang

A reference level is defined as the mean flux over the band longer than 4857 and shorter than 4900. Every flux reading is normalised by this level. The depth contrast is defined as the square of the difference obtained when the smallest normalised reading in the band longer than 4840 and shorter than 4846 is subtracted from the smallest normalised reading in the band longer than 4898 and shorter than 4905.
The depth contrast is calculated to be 0.053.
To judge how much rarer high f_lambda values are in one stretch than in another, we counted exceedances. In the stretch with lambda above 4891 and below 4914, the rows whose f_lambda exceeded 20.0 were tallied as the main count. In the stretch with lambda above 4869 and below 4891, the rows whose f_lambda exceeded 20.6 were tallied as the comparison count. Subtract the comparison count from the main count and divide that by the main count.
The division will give 0.0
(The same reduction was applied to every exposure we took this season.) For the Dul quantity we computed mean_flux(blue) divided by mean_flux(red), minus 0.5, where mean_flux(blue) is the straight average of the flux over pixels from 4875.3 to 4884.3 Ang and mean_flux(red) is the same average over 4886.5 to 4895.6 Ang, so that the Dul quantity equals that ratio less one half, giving 0.50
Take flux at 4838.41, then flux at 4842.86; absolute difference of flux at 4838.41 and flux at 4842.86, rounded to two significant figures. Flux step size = 3.9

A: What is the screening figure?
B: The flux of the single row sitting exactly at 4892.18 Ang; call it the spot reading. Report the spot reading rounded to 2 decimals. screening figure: 18.56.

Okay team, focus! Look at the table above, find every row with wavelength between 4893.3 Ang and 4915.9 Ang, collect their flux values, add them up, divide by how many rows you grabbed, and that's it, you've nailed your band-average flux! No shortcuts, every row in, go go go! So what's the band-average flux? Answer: 22.2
